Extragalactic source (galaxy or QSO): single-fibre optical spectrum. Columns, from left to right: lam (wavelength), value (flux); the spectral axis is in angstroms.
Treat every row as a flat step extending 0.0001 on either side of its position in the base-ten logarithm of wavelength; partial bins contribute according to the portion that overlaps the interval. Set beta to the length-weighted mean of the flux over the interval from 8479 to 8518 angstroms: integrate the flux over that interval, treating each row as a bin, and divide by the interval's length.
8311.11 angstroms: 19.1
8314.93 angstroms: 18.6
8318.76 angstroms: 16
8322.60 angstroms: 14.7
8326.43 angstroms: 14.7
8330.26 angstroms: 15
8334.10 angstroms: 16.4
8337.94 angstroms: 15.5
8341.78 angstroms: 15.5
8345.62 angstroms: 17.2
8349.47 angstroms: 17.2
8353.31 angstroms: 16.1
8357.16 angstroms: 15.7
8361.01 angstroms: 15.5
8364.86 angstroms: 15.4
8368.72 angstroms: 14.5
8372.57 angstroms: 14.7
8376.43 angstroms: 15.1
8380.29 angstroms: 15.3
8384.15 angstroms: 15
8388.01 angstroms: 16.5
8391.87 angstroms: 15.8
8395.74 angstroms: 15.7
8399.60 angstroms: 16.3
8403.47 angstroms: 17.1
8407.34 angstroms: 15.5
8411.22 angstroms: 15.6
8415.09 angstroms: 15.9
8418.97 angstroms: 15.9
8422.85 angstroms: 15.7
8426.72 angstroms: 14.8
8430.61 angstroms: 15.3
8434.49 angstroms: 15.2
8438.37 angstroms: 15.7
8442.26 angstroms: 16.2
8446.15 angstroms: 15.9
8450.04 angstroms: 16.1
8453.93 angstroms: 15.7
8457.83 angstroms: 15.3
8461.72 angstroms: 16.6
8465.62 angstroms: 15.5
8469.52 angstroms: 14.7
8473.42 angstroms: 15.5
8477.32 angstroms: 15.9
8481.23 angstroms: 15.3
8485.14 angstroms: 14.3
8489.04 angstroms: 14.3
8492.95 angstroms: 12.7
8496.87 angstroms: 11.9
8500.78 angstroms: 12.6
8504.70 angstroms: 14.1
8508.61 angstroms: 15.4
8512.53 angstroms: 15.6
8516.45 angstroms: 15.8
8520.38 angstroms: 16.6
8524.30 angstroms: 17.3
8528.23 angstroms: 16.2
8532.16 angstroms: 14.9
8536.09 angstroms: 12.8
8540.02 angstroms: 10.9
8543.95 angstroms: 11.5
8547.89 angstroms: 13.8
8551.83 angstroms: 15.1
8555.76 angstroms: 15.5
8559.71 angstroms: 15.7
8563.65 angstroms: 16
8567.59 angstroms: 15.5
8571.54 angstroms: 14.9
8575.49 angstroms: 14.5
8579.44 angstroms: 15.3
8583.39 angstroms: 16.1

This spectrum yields 14.2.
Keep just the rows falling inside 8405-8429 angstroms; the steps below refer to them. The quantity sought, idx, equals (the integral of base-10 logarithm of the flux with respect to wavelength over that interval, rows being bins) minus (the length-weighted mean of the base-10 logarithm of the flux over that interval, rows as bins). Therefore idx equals 27.4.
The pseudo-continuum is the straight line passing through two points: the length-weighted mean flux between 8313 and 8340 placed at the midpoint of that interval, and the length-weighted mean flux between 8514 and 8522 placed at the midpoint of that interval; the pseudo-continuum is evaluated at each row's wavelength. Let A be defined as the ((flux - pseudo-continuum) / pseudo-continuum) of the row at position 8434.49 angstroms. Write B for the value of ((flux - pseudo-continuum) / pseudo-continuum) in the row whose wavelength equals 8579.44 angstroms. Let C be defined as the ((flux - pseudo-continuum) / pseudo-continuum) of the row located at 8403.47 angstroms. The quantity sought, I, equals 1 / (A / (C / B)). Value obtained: 25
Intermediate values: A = -0.05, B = -0.06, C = 0.07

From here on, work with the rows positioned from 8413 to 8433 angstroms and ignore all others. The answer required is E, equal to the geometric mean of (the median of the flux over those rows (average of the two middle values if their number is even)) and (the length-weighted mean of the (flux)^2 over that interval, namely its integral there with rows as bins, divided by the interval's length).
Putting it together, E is 61.5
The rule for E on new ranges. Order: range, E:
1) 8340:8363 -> 64.7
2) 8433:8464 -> 63.0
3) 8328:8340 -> 61.5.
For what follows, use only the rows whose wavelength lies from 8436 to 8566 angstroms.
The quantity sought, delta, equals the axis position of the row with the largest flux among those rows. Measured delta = 8524.30 angstroms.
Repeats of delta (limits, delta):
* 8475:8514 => 8477.32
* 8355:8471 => 8403.47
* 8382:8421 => 8403.47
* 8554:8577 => 8563.65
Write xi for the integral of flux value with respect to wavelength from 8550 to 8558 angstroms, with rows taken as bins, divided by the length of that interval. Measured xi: 15.3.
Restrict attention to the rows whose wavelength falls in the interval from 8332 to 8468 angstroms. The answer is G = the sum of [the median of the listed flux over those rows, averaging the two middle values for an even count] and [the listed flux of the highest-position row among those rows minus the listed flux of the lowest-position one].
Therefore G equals 14.8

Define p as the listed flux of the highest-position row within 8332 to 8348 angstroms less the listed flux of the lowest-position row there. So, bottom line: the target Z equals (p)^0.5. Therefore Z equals 0.89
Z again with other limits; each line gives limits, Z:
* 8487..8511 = 1.05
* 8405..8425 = 0.45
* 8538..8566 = 2.26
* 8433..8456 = 0.71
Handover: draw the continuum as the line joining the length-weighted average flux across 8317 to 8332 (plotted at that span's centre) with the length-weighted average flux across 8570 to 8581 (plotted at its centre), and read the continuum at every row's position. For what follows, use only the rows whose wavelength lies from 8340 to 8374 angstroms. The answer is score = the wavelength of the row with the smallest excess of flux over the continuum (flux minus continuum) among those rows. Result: 8368.72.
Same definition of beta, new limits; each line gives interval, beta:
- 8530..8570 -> 14.2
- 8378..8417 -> 15.9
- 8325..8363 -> 15.9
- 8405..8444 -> 15.6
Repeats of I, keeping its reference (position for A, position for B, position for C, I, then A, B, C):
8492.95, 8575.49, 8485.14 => -5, -0.21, -0.11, -0.11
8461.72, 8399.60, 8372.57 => -103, 0.03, 0.02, -0.08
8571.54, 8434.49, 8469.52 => -21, -0.08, -0.05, -0.08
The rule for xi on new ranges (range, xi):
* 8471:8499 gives 14.3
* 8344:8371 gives 15.9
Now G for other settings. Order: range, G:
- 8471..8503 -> 11.4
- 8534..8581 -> 17.5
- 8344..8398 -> 14.1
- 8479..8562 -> 15.3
